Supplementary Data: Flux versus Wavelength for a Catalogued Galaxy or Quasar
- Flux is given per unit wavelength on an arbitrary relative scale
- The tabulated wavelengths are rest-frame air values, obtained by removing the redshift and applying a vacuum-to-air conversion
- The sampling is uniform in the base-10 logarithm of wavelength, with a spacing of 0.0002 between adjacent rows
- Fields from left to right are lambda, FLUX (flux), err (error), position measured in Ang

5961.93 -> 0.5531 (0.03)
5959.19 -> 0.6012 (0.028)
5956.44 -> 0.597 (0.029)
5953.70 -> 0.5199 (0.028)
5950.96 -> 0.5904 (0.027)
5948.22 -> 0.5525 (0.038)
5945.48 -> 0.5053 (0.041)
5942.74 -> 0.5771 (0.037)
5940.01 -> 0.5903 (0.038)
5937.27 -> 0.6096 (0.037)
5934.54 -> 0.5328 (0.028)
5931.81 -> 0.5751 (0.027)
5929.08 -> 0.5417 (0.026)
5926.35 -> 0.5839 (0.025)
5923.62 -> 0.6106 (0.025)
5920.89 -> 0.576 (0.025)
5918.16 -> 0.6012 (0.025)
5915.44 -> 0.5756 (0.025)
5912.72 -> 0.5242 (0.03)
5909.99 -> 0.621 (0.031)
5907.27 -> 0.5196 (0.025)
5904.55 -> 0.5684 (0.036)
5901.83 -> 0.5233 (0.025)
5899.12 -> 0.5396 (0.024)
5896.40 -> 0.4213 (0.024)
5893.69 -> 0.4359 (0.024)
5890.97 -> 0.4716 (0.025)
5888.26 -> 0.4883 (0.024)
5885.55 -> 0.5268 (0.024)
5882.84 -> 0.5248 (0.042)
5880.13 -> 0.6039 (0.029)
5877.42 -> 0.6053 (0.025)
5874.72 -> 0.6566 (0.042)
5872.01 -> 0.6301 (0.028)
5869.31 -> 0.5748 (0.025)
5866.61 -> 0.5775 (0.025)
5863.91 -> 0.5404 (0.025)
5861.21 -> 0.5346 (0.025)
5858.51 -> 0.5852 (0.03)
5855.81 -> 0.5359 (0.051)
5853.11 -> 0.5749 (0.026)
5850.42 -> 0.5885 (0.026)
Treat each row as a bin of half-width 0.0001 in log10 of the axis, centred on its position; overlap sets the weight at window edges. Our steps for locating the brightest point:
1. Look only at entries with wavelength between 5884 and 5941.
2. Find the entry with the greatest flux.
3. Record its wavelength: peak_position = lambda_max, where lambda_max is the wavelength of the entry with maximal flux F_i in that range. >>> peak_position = 5909.99 Ang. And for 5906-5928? 5909.99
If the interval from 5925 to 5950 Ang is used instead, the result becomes 5937.27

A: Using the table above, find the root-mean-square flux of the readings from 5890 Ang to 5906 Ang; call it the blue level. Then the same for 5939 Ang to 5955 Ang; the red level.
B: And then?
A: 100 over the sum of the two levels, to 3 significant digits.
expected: 94.9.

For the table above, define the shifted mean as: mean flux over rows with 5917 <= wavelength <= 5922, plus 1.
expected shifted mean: 1.59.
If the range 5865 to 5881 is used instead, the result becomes 1.61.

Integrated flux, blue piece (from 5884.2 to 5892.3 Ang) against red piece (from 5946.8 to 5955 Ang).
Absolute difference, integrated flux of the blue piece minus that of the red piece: 0.53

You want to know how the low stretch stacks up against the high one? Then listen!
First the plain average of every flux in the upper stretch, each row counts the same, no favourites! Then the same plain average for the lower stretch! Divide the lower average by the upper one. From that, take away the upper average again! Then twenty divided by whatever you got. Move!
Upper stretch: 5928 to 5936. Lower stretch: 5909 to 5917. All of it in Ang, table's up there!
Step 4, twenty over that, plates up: 41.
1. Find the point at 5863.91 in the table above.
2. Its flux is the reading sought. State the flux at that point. 0.5404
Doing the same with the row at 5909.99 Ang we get 0.621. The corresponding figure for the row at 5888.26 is 0.4883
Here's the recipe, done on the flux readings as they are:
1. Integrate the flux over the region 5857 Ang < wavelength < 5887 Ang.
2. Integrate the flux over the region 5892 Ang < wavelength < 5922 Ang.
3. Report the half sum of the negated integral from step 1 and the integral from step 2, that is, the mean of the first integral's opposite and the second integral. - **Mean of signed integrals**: -0.6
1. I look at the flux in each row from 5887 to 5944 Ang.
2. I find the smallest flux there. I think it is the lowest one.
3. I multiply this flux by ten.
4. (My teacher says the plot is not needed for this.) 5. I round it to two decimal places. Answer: 4.21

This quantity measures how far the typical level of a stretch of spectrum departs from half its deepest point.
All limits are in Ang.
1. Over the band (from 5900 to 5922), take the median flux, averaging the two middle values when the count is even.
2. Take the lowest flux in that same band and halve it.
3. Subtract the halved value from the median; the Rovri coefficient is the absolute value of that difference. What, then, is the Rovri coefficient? 0.312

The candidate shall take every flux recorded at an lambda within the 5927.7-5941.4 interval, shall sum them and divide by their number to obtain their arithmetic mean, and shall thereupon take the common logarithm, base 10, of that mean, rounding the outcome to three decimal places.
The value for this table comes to -0.244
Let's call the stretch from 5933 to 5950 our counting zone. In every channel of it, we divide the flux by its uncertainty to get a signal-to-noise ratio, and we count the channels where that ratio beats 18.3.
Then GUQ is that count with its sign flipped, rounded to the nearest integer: -1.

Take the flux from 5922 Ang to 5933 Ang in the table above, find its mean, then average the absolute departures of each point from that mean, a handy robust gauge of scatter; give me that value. 0.019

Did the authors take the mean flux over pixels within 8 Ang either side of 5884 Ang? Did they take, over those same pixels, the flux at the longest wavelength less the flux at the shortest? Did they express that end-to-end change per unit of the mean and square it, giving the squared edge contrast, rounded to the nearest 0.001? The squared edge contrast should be 0.062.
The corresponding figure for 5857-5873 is 0.006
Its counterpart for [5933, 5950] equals 0.001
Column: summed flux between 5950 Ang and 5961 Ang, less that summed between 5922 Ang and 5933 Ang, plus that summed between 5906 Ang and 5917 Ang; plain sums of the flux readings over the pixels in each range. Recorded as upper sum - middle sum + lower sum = 2.24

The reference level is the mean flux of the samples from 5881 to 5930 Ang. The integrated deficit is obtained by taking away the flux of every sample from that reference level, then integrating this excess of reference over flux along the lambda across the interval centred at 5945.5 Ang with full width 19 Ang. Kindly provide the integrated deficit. -0.5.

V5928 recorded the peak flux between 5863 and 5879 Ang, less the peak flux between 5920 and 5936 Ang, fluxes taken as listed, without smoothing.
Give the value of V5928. 0.046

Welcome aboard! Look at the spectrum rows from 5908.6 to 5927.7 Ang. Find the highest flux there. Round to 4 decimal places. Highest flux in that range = 0.6210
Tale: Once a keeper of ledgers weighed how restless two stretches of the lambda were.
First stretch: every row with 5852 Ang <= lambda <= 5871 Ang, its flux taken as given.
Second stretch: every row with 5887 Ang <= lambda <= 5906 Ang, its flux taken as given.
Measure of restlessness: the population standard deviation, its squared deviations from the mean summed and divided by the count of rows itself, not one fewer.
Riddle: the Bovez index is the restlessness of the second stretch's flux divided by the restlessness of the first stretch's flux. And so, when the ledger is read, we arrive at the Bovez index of 2.4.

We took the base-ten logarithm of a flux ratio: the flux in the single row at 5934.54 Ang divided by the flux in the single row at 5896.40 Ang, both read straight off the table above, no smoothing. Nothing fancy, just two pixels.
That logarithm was 0.10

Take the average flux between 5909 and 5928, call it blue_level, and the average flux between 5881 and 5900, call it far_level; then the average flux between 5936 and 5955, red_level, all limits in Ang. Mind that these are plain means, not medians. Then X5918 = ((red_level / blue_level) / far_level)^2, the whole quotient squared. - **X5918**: 3.9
